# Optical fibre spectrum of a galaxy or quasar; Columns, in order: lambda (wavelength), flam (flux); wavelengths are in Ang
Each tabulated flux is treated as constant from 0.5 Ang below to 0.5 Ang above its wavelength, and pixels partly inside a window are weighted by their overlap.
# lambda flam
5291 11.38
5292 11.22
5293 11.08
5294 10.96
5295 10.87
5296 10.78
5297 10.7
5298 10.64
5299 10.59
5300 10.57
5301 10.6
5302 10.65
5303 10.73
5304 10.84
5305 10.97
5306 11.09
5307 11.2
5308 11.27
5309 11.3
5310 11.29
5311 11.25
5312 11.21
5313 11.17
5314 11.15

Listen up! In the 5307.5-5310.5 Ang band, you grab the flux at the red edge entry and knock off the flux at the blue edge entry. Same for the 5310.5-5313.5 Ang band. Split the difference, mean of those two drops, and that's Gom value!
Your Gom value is -0.03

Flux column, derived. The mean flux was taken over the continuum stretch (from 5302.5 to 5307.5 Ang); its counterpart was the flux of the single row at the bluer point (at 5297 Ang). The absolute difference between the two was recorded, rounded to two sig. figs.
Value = 0.27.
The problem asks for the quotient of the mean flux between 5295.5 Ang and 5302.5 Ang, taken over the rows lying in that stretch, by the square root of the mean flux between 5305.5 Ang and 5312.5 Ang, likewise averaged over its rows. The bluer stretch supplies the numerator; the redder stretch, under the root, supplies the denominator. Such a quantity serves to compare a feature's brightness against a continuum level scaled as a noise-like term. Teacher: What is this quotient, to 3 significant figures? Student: 3.18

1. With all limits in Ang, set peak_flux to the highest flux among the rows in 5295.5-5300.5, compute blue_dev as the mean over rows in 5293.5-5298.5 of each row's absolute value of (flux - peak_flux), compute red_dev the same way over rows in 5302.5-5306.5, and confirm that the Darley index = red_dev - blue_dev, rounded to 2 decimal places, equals 0.05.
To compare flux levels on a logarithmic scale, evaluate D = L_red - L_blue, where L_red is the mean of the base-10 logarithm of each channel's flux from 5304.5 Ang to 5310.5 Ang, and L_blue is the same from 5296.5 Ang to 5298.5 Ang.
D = 0.0205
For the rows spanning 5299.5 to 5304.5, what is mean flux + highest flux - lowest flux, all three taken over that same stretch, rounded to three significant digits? 10.9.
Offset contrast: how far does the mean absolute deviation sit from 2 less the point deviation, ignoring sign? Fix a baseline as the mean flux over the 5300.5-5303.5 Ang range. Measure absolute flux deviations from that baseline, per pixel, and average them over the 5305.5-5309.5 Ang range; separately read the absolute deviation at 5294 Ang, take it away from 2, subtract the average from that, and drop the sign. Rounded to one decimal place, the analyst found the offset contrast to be 1.1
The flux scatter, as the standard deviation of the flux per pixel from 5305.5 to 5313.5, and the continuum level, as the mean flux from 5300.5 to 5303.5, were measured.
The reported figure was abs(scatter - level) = 10.59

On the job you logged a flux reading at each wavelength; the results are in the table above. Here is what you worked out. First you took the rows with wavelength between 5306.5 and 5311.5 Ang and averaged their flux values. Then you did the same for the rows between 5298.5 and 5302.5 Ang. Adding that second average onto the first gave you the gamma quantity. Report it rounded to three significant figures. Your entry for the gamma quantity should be 21.9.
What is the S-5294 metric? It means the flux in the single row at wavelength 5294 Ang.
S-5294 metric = 10.96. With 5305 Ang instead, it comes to 10.97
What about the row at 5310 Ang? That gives 11.29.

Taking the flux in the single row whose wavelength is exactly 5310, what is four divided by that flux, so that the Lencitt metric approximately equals 0.354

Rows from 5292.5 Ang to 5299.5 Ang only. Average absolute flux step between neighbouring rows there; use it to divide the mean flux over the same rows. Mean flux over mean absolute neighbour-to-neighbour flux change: 132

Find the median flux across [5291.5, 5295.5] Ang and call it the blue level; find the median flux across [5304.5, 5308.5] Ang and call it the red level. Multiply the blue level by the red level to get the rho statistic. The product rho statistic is 123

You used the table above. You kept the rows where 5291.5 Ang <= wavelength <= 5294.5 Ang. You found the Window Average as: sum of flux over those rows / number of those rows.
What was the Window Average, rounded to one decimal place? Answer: 11.1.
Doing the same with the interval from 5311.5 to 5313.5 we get 11.2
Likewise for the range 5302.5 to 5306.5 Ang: 10.9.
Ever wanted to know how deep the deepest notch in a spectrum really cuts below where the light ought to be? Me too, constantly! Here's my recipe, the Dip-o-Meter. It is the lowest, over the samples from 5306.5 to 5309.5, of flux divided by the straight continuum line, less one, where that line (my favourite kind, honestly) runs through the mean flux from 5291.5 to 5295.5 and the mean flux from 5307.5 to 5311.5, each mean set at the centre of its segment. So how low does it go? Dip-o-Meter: -0.003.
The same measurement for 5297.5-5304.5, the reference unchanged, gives -0.050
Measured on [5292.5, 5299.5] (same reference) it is -0.047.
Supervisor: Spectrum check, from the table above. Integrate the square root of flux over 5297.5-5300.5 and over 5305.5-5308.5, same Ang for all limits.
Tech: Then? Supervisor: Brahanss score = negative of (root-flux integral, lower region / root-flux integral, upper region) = -0.97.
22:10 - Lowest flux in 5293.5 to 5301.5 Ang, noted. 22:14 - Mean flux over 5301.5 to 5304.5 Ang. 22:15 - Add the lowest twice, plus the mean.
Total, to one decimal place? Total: 31.9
